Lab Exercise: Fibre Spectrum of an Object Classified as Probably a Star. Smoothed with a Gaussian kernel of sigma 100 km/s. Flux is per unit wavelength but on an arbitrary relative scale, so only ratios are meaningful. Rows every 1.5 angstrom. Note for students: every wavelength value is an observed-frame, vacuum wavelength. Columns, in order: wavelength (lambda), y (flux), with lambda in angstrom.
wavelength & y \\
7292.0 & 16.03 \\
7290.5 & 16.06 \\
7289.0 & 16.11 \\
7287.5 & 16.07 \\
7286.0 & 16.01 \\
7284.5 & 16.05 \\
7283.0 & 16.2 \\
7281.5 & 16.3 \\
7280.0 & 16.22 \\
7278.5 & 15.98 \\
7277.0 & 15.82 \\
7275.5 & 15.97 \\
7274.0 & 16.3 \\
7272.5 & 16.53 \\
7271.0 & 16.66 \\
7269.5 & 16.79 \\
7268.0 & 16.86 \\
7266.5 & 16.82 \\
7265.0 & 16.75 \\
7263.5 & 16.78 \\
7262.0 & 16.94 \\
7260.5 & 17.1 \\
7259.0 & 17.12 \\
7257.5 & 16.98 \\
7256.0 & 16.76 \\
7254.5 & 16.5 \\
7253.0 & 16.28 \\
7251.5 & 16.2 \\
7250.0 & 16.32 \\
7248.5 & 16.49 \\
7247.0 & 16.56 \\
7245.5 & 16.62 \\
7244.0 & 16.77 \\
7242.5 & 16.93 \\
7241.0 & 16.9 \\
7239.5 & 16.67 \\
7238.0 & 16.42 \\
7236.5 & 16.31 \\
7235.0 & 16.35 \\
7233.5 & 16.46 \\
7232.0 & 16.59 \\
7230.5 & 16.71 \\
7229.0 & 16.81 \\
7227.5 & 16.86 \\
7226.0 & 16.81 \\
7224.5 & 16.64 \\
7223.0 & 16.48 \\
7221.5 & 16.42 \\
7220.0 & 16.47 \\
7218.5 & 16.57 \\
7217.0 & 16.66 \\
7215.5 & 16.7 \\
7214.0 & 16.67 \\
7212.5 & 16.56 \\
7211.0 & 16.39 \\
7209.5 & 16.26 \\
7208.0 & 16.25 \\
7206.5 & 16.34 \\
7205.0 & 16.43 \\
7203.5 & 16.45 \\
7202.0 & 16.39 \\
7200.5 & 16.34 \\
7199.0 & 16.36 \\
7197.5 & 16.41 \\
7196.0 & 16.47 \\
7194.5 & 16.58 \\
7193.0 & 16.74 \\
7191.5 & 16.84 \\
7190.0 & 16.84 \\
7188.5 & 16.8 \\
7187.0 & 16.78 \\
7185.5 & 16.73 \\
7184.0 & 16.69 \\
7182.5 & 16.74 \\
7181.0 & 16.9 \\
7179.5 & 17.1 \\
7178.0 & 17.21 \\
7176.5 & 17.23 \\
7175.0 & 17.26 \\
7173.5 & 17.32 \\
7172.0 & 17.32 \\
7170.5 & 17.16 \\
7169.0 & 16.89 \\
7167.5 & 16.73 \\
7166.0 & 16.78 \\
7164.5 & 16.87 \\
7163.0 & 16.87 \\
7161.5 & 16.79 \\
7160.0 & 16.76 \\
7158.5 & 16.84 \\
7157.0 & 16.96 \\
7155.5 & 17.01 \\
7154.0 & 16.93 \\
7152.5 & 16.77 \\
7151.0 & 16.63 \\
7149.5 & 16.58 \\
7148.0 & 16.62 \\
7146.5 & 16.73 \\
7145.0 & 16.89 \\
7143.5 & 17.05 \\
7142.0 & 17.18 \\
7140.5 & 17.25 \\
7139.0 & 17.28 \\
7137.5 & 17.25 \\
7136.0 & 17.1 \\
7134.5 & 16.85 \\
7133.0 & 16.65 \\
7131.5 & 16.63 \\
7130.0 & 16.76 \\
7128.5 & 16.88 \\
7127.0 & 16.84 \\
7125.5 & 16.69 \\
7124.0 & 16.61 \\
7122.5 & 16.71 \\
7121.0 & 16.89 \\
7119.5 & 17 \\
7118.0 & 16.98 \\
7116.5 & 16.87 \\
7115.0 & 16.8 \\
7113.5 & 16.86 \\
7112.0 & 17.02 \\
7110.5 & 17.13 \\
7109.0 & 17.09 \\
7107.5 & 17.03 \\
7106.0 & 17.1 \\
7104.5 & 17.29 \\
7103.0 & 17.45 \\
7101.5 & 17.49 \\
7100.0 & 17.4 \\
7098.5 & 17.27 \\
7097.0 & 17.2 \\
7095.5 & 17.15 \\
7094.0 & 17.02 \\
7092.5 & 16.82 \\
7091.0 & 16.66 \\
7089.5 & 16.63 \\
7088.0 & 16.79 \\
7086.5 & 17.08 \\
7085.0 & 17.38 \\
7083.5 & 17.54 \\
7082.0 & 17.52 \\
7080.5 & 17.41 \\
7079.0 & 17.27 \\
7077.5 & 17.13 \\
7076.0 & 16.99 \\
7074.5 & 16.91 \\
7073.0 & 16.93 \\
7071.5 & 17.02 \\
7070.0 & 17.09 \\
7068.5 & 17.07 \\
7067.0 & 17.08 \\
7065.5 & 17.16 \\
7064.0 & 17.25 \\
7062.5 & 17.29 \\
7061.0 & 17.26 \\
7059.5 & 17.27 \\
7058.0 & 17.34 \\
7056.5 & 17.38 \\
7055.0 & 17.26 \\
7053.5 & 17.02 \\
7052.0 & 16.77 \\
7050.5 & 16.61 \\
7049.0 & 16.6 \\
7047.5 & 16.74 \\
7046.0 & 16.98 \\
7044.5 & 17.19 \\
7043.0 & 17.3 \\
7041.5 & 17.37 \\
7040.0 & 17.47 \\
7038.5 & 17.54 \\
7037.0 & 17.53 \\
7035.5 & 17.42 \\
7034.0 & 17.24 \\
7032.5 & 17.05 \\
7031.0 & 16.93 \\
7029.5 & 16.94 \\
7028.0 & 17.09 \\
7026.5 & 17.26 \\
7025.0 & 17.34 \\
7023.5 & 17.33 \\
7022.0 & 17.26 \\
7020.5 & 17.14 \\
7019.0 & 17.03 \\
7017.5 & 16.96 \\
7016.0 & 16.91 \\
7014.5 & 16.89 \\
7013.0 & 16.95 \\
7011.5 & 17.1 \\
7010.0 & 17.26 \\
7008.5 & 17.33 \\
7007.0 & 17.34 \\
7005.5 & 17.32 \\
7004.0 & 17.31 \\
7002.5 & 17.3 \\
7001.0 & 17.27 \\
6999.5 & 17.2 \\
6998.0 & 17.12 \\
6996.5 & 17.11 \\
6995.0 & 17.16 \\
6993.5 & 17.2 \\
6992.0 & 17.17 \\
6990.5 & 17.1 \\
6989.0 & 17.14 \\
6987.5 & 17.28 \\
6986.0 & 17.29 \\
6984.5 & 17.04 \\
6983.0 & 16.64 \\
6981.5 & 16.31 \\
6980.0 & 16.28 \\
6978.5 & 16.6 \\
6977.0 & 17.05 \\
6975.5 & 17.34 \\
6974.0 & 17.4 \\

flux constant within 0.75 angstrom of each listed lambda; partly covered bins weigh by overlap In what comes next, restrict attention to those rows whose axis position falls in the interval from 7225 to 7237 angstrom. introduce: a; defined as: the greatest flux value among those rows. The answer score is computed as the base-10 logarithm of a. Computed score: 1.227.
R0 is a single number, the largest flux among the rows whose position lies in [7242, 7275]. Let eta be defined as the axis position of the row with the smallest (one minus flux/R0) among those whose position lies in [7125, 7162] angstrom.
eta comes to 7139.0 angstrom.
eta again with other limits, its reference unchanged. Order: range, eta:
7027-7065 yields 7038.5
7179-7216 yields 7179.5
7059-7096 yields 7083.5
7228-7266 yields 7259.0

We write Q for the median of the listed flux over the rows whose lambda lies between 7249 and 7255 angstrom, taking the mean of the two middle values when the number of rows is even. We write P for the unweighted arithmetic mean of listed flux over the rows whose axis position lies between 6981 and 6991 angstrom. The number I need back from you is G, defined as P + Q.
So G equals 33.3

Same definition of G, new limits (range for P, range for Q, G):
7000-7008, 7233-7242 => 33.7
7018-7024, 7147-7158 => 34.0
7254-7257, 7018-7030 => 33.8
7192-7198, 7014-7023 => 33.5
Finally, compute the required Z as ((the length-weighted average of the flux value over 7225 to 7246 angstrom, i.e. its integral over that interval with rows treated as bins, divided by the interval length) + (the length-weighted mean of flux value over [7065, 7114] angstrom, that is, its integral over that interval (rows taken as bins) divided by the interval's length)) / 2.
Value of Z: 16.9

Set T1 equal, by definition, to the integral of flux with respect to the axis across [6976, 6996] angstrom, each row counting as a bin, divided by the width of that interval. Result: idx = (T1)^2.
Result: 287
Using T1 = 17.0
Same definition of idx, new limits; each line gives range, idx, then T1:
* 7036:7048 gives 299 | 17.3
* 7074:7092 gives 293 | 17.1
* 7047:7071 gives 292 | 17.1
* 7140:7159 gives 285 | 16.9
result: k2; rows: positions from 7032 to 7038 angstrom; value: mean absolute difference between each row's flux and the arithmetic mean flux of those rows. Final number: 0.165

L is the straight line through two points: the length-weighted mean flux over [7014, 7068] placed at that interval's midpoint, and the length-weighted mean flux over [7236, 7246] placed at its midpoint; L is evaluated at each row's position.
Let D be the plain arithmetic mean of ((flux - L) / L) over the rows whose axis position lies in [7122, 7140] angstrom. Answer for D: -0.0046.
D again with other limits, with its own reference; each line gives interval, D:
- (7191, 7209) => -0.0180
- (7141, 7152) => -0.0049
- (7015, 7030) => -0.0036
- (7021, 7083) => 0.0025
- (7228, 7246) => -0.0030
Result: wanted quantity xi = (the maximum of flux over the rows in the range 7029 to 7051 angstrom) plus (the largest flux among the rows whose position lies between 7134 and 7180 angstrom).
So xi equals 34.9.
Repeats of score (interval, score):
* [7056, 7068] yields 1.240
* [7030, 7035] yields 1.237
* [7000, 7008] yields 1.239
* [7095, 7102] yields 1.243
